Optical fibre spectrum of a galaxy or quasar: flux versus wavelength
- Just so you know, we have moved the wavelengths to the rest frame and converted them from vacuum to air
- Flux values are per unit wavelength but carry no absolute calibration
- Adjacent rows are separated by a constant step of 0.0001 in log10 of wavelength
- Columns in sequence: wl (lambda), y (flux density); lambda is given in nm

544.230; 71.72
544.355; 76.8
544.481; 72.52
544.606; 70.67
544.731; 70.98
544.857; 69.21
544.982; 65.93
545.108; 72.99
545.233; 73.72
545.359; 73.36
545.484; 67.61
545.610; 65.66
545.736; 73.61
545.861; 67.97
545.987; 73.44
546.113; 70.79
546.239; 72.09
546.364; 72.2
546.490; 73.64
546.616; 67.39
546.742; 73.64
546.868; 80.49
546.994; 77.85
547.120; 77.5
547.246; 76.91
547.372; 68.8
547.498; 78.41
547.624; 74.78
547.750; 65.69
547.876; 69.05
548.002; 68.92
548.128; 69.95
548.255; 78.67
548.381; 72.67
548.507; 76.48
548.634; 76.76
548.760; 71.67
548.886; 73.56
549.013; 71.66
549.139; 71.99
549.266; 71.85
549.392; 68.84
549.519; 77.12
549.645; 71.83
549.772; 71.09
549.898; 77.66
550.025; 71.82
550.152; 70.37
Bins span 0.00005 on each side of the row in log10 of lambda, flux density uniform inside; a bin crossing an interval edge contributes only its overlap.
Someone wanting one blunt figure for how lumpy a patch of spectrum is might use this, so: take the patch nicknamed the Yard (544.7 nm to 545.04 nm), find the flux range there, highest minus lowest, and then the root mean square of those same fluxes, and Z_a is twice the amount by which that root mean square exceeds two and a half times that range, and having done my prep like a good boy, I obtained 112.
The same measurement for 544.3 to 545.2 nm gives 88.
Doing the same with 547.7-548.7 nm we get 80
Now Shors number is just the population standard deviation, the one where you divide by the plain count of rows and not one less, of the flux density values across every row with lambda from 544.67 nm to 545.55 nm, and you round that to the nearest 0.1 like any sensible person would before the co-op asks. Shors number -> 2.8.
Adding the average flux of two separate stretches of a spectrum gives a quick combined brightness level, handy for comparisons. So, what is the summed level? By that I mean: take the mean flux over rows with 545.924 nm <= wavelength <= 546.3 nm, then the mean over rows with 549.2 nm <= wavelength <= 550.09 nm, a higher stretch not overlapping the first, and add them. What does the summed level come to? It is 145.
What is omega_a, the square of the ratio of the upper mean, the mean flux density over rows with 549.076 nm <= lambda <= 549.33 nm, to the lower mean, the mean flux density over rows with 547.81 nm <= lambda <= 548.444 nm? 1.00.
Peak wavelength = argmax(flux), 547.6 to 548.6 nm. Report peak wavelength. 548.255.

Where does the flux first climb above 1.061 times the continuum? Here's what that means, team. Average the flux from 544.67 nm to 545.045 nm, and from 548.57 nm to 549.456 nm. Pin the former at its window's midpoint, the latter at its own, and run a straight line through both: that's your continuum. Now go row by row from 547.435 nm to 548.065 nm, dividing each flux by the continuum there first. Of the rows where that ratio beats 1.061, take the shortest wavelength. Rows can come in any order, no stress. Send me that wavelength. 547.498 nm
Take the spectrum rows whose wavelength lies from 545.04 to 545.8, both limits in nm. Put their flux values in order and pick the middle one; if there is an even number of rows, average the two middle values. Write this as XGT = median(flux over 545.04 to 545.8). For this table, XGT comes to 73.2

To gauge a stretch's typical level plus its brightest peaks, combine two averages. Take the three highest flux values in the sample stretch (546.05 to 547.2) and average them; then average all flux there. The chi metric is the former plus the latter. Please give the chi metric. 153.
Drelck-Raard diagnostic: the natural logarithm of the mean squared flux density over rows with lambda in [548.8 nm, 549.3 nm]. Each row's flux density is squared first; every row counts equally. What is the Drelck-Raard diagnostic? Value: 8.56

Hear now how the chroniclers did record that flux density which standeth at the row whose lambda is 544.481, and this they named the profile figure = 72.52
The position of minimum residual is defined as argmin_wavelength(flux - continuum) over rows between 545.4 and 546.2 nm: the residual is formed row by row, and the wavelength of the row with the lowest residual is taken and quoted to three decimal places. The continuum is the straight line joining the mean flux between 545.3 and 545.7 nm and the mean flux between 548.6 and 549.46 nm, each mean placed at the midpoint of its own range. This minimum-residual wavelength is 545.610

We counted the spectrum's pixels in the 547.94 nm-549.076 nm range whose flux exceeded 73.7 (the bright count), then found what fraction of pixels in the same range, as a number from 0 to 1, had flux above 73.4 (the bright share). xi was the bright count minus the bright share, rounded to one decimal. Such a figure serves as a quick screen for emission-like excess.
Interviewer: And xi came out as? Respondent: 2.6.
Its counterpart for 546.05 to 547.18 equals 2.4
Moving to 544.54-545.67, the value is 0.9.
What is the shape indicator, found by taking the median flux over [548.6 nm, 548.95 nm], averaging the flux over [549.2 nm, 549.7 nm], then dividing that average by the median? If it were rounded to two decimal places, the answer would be 0.98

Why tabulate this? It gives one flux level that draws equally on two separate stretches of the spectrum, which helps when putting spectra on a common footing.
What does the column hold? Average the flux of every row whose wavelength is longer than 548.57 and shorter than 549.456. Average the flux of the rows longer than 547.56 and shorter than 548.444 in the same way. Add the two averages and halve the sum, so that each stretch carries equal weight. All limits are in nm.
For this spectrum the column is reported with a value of 71.9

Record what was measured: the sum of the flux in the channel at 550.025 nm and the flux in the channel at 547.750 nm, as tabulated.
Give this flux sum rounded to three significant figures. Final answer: 138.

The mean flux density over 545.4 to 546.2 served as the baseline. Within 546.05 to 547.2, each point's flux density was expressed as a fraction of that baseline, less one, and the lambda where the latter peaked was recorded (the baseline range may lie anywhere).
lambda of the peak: 546.868 nm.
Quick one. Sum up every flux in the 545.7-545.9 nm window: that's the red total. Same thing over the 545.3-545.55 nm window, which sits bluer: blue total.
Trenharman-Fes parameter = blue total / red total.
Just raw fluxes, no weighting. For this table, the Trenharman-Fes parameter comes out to 1.00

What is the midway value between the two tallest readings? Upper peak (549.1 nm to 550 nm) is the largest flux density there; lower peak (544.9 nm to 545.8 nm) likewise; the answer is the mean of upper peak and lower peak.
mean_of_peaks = 75.7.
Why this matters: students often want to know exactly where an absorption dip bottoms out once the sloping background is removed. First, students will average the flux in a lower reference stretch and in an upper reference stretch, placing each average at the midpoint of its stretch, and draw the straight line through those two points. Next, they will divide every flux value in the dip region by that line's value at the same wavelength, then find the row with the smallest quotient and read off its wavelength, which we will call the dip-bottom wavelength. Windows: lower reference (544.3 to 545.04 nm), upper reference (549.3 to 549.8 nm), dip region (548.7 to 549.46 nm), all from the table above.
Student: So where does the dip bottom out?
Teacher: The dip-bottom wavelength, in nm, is 549.392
